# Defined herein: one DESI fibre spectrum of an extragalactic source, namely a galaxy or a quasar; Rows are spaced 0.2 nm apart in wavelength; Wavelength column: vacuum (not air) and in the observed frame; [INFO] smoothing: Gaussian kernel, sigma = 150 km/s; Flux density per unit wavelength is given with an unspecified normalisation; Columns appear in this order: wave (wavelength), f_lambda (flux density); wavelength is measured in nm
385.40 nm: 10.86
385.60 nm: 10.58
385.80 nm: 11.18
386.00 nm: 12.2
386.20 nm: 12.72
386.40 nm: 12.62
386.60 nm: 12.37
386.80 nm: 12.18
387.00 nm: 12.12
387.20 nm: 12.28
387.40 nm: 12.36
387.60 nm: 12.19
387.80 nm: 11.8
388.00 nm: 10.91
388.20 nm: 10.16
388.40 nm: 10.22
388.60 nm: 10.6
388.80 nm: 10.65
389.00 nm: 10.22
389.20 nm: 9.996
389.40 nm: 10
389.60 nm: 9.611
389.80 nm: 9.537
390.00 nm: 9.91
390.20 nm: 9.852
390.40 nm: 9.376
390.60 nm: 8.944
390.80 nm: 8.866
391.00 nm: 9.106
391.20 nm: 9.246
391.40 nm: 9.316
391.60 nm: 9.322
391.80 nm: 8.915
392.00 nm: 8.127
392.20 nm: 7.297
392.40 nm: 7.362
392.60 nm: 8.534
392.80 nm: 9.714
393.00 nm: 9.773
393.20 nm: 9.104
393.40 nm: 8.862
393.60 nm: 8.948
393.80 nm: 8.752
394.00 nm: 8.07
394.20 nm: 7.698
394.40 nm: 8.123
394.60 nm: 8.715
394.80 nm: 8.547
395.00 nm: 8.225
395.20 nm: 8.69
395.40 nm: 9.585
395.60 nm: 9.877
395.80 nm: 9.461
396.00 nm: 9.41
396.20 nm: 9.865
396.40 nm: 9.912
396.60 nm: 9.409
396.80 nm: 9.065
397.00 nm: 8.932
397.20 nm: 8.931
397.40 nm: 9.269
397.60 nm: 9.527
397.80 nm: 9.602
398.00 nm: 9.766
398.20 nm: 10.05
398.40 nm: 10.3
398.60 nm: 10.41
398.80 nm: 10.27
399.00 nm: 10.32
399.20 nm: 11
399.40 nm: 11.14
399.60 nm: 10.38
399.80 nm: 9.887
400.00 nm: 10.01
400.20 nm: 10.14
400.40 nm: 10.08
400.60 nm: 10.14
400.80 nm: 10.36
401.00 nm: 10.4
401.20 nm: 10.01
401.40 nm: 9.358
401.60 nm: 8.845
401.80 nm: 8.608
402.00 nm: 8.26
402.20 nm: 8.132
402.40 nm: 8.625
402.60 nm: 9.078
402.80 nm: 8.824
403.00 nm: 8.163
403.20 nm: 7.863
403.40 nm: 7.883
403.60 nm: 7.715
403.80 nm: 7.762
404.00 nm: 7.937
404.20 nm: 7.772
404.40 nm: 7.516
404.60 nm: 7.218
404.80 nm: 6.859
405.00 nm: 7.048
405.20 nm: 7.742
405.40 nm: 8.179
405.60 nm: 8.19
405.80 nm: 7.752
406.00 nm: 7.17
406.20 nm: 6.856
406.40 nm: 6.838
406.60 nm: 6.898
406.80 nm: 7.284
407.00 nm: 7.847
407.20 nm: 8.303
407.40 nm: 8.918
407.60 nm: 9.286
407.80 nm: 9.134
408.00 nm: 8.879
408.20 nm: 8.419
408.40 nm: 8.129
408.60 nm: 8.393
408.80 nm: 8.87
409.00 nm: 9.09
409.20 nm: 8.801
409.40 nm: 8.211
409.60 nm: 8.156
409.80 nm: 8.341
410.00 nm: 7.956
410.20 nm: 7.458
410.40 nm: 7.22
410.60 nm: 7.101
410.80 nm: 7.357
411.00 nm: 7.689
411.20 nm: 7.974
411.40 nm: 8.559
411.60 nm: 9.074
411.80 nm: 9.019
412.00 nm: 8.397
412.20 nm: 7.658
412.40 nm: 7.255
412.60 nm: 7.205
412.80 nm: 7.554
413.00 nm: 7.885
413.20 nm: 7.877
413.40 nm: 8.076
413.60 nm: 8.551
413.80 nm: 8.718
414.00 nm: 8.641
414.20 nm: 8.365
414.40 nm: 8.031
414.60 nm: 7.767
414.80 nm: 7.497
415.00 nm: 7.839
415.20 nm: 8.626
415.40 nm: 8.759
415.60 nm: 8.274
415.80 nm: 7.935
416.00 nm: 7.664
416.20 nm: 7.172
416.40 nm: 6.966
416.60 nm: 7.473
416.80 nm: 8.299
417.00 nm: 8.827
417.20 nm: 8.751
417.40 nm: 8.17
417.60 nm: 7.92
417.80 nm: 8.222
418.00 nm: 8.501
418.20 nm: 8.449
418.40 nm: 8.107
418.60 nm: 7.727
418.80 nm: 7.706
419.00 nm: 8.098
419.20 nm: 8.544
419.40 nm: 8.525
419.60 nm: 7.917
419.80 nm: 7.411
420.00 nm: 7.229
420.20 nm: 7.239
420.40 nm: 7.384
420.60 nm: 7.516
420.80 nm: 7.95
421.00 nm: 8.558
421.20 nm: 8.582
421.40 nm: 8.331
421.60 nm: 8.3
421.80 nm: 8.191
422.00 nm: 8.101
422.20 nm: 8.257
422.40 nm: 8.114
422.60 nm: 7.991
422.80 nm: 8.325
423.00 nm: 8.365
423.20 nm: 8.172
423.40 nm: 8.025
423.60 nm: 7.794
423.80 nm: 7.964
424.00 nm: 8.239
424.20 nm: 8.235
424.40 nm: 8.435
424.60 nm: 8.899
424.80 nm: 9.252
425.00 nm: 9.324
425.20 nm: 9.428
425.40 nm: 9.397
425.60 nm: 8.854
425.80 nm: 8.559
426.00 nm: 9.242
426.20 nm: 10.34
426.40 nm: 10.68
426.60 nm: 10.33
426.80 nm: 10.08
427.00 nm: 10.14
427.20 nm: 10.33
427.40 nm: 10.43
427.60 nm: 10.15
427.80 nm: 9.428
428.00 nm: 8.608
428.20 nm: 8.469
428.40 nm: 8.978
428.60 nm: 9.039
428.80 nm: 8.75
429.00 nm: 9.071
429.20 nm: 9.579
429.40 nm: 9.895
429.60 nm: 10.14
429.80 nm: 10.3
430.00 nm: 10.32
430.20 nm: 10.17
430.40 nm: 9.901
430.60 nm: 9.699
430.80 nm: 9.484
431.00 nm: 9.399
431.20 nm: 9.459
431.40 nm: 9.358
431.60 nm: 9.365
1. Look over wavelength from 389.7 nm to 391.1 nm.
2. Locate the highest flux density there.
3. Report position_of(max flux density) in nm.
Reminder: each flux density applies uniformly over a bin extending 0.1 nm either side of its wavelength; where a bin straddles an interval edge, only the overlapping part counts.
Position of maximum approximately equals 390.00 nm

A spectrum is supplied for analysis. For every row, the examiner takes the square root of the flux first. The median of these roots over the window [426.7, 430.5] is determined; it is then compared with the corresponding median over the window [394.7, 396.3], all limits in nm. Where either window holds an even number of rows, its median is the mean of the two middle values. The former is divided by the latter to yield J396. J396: 1.02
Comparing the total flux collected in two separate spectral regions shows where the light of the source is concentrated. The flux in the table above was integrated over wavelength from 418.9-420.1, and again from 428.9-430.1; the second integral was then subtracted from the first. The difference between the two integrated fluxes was -2.3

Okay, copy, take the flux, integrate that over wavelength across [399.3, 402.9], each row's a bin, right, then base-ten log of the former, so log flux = 1.54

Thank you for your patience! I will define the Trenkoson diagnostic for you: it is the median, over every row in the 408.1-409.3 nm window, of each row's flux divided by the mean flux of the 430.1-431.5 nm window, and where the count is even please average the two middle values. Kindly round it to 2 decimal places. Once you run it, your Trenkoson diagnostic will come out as 0.89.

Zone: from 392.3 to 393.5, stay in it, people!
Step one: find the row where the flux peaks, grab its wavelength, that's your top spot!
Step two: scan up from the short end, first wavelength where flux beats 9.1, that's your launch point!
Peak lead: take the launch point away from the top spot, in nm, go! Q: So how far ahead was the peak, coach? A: 0.20 nm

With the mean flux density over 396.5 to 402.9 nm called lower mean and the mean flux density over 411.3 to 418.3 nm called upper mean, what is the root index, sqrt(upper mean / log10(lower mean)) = 2.870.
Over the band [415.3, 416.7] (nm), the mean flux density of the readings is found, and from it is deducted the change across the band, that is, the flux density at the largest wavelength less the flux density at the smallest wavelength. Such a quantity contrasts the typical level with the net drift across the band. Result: 9.0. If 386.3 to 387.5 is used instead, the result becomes 12.6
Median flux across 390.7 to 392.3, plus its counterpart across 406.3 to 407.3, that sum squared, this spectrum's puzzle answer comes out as 266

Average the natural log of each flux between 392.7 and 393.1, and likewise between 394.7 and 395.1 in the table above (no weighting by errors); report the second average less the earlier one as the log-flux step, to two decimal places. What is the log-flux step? -0.15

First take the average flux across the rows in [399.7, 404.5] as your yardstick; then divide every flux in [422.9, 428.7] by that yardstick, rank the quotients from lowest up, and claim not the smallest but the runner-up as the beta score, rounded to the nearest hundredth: 0.90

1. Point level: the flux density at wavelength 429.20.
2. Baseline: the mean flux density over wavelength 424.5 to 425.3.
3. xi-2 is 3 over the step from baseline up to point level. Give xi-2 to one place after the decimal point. 8.5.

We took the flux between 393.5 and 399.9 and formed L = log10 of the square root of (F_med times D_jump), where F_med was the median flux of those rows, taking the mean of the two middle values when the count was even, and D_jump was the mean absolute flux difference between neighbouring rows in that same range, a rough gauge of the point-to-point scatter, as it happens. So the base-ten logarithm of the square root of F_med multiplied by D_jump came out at 0.25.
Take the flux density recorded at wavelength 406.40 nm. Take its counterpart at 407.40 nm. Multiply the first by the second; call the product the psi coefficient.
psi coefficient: 61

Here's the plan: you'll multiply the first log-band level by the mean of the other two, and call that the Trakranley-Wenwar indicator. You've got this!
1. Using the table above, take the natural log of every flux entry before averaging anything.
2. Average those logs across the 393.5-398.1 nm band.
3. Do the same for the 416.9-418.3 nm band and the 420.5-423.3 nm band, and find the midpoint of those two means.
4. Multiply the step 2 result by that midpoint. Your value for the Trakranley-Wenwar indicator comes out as 4.66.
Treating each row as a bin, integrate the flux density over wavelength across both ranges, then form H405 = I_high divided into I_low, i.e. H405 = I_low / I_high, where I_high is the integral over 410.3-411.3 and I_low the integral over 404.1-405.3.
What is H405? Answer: 1.2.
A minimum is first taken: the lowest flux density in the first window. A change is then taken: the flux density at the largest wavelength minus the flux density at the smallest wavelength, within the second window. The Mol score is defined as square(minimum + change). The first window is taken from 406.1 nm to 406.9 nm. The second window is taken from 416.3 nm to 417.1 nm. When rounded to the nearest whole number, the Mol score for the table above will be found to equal 76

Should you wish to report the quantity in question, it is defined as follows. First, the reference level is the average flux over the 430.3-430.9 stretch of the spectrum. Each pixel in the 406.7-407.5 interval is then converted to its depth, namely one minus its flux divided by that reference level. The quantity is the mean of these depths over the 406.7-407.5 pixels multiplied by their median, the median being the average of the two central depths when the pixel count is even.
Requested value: 0.028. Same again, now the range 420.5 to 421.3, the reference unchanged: 0.024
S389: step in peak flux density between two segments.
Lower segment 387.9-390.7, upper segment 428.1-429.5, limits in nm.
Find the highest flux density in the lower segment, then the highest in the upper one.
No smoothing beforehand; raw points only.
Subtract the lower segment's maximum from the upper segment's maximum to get -1.0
